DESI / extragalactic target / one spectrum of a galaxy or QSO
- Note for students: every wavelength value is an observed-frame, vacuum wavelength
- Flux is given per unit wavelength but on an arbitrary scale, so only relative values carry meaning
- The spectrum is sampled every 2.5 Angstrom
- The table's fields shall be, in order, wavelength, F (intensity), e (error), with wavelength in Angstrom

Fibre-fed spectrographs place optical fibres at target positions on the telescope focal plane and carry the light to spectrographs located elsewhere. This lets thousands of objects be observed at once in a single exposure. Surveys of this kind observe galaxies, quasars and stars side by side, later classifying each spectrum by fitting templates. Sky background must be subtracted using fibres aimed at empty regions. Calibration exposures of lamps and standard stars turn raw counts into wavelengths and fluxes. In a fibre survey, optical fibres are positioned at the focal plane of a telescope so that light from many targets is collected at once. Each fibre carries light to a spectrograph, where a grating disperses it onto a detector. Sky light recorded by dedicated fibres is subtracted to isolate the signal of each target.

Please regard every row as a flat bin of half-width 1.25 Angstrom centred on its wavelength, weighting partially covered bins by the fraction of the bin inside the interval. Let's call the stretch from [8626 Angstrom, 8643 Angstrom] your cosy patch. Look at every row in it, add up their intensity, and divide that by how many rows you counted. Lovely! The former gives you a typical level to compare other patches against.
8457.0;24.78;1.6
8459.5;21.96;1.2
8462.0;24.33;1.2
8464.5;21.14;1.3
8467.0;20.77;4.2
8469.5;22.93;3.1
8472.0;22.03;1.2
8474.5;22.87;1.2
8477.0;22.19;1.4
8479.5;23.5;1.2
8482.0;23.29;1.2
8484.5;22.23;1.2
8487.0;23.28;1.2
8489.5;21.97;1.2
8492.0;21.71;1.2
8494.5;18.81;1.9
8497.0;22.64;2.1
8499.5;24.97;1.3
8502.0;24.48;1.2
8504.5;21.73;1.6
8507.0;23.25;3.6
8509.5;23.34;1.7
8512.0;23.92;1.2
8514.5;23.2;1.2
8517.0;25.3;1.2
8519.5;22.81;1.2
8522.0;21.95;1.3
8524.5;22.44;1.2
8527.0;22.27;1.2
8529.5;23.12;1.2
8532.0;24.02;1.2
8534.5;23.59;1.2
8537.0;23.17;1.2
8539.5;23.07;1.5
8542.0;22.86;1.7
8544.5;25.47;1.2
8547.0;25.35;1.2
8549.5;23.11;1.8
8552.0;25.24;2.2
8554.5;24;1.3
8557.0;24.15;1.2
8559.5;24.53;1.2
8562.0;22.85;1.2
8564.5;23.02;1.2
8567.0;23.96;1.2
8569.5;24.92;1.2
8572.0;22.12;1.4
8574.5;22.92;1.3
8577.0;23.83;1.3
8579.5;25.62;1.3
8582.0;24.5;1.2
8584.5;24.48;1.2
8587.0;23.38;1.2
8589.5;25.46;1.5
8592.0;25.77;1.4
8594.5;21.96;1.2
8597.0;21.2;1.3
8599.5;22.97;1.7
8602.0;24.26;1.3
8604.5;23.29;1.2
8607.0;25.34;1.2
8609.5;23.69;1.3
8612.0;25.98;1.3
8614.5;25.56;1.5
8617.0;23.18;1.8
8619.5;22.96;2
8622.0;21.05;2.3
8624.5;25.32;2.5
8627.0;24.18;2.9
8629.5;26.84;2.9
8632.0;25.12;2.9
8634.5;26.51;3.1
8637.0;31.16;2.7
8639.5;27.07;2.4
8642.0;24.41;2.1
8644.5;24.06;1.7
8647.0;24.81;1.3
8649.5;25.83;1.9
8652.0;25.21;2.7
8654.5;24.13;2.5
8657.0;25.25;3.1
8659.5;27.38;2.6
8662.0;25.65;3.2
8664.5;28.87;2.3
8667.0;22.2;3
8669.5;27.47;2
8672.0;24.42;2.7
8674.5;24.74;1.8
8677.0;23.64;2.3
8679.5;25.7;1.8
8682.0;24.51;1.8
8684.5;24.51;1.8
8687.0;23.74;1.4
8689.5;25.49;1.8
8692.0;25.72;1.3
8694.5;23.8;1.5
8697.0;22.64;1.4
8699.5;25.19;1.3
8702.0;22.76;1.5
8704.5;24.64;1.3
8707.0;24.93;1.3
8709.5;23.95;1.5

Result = 26.5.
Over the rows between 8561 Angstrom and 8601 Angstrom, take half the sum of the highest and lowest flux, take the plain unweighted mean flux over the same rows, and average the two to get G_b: 23.6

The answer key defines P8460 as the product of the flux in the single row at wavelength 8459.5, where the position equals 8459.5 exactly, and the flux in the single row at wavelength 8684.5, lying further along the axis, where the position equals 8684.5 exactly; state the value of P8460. 538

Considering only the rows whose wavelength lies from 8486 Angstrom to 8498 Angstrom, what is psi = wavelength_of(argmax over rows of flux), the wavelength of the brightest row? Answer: 8487.0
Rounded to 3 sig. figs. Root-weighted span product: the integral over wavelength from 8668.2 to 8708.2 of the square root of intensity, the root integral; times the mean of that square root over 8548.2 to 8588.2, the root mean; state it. 970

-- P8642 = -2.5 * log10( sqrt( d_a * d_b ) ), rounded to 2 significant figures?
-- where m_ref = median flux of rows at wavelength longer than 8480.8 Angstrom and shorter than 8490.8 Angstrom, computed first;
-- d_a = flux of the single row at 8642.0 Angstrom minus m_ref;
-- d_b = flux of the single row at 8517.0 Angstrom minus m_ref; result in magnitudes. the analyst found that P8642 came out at -0.78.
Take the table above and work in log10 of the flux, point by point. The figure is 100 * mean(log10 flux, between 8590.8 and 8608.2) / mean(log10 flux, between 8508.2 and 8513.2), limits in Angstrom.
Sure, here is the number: 99.8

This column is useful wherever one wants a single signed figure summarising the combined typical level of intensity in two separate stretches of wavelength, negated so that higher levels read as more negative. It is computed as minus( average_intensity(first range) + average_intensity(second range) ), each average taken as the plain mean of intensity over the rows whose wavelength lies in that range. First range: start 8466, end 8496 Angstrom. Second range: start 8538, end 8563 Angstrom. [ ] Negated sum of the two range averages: -46.2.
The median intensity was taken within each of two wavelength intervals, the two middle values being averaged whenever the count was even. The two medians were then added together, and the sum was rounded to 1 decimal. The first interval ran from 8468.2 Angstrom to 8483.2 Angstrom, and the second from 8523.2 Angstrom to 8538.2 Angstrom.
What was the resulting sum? 46.0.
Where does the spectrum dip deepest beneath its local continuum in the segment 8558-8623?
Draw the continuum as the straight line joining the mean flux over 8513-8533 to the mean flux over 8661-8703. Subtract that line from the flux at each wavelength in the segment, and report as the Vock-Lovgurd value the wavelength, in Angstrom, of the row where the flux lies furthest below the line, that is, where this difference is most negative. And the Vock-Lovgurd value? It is 8622.0 Angstrom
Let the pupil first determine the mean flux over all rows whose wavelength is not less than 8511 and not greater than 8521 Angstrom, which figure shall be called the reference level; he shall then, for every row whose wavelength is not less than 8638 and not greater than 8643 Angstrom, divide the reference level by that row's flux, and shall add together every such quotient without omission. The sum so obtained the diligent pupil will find 1.85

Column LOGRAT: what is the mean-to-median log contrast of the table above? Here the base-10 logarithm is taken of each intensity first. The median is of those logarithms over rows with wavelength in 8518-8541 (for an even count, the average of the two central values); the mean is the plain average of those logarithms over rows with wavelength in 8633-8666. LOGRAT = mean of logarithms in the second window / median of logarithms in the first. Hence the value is 1.04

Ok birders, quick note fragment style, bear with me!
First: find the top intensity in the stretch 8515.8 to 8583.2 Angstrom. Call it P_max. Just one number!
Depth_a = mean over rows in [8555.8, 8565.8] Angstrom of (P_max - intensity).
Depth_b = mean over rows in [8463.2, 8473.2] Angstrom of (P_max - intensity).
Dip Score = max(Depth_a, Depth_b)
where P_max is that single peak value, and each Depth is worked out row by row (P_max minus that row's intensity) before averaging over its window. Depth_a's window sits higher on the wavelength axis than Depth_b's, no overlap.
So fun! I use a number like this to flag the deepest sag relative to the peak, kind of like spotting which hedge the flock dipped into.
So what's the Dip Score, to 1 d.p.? 3.9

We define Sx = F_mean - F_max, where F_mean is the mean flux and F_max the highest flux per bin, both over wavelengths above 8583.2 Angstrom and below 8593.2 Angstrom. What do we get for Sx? -1.00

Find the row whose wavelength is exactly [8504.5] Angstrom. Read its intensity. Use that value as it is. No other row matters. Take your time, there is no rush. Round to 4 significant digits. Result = 21.73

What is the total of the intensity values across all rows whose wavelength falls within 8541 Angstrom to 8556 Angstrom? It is 146.0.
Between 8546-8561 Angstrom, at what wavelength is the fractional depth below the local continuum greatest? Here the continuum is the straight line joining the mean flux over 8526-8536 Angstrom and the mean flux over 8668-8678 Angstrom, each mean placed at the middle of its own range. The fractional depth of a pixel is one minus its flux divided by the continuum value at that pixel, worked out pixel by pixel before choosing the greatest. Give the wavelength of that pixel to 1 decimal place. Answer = 8549.5 Angstrom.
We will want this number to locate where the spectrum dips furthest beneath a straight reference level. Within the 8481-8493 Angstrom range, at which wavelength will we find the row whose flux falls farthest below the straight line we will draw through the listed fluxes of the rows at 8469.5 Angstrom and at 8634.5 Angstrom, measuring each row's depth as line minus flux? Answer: 8492.0 Angstrom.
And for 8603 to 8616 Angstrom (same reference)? 8604.5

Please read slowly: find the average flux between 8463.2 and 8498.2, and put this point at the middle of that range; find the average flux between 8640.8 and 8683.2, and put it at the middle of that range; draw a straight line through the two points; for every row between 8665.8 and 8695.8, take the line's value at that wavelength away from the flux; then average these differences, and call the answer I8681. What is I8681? -0.85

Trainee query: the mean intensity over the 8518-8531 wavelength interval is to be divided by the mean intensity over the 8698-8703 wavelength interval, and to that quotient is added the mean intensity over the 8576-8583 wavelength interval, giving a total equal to 25.6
